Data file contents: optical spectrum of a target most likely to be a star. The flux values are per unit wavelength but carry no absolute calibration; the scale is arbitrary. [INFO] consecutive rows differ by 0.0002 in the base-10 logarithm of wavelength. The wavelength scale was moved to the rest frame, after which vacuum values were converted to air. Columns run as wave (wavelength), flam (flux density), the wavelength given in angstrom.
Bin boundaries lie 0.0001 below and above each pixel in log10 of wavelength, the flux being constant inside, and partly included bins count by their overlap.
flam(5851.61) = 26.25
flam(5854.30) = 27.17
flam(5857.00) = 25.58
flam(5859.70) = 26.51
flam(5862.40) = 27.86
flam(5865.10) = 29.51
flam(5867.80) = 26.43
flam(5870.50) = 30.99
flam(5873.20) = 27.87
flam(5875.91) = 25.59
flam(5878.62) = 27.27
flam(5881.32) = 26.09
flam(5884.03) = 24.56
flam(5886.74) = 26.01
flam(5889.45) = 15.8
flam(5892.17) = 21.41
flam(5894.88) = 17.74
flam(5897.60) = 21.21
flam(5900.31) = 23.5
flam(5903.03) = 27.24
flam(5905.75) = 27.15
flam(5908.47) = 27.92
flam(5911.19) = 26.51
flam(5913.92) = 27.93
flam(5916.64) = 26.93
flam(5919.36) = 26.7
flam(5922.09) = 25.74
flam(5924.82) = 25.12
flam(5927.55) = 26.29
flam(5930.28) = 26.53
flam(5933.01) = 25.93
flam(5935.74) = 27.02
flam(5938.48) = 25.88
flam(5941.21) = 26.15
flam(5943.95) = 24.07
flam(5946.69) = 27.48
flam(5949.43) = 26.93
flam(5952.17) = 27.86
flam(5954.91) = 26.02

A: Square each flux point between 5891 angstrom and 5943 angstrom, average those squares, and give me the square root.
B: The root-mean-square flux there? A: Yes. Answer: 25.5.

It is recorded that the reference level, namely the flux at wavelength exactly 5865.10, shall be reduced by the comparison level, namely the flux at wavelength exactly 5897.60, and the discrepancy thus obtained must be 8.3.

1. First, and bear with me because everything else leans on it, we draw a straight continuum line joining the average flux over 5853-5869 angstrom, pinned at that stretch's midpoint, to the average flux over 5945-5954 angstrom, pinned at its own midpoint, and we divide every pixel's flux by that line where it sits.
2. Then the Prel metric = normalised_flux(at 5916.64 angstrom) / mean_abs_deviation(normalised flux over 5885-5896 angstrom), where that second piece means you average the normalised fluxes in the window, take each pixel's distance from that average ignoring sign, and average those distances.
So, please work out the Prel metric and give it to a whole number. 8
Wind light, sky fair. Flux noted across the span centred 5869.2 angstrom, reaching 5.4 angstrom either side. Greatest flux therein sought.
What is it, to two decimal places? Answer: 30.99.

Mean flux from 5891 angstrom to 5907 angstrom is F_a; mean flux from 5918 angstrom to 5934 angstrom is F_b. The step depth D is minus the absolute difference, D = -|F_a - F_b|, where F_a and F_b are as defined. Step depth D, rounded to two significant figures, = -3.0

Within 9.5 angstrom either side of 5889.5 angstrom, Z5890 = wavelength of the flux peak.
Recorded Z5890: 5881.32 angstrom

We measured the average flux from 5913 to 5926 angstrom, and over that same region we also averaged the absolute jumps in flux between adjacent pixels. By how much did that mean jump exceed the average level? -25.8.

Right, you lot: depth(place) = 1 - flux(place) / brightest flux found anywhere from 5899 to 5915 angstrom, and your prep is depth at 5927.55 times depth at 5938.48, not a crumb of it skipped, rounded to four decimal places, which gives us 0.0043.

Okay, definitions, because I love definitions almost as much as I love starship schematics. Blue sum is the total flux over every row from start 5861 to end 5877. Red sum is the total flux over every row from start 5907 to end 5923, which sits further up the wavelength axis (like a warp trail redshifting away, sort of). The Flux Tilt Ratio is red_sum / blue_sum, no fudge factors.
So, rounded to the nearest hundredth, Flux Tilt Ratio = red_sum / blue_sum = 0.96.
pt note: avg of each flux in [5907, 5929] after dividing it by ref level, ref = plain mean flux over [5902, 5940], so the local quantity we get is 1.00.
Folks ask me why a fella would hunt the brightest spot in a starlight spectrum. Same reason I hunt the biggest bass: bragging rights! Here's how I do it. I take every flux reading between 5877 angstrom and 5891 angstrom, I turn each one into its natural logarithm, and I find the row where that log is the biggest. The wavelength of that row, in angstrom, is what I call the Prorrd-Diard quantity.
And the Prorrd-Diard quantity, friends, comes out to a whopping 5878.62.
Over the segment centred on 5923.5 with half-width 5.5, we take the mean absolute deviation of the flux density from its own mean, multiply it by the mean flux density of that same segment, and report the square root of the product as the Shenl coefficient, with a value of 3.7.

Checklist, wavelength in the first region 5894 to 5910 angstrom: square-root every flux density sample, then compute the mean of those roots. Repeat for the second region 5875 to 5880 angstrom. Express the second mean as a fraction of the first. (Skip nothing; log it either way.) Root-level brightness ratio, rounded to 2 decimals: 1.05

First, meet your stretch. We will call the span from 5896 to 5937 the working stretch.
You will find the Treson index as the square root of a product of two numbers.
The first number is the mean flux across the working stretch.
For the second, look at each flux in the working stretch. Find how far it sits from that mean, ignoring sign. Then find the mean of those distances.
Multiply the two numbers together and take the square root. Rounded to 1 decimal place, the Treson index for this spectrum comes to 5.6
